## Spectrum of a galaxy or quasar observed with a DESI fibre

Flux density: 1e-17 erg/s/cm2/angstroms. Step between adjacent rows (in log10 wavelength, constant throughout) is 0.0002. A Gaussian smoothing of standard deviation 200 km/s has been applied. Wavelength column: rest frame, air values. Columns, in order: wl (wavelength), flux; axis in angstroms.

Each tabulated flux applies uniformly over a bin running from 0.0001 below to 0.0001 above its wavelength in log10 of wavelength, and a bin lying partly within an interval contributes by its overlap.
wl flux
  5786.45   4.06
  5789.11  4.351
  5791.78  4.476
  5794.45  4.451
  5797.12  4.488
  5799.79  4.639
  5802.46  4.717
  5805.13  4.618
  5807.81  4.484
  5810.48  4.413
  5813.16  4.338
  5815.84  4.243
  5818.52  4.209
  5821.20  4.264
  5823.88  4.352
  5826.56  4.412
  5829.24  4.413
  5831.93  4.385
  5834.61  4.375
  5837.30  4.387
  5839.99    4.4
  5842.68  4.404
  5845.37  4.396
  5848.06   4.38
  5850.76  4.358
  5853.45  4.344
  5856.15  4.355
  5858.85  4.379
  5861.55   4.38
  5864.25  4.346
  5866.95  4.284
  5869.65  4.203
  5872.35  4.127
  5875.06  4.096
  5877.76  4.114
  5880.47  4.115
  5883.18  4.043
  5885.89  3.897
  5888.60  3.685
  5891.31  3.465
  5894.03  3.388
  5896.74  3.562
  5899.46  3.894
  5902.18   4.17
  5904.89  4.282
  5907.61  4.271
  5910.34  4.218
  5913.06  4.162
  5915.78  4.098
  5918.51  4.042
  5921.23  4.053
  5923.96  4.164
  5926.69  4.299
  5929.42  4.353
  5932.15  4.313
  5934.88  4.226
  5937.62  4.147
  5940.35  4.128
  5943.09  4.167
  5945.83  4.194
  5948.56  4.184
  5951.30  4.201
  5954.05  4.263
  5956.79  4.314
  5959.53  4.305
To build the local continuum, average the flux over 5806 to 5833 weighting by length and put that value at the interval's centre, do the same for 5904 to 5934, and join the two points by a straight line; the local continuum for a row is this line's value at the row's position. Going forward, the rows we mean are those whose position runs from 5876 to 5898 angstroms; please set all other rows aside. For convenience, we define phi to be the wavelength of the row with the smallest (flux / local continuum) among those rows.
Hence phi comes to 5894.03 angstroms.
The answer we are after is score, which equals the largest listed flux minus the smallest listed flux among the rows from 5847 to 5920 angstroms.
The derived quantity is 0.99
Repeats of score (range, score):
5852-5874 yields 0.25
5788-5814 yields 0.38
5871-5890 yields 0.44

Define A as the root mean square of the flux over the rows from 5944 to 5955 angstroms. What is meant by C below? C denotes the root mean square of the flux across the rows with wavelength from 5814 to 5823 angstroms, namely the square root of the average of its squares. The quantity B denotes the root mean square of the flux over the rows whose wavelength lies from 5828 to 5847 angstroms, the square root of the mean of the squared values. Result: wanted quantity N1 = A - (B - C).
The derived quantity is 4.06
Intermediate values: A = 4.21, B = 4.39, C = 4.24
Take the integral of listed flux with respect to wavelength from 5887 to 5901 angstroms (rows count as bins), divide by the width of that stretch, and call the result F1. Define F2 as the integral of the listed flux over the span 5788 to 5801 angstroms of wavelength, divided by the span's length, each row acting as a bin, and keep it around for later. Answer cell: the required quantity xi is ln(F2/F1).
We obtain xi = 0.22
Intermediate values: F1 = 3.61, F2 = 4.48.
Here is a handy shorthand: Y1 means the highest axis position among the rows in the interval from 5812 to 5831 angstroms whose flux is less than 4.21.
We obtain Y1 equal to 5818.52 angstroms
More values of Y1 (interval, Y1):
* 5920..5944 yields 5943.09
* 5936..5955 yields 5951.30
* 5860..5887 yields 5885.89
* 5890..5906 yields 5902.18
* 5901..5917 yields 5915.78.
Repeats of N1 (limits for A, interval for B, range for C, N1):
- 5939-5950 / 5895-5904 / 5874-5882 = 4.39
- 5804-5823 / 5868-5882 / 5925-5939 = 4.51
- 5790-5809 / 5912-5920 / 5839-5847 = 4.85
